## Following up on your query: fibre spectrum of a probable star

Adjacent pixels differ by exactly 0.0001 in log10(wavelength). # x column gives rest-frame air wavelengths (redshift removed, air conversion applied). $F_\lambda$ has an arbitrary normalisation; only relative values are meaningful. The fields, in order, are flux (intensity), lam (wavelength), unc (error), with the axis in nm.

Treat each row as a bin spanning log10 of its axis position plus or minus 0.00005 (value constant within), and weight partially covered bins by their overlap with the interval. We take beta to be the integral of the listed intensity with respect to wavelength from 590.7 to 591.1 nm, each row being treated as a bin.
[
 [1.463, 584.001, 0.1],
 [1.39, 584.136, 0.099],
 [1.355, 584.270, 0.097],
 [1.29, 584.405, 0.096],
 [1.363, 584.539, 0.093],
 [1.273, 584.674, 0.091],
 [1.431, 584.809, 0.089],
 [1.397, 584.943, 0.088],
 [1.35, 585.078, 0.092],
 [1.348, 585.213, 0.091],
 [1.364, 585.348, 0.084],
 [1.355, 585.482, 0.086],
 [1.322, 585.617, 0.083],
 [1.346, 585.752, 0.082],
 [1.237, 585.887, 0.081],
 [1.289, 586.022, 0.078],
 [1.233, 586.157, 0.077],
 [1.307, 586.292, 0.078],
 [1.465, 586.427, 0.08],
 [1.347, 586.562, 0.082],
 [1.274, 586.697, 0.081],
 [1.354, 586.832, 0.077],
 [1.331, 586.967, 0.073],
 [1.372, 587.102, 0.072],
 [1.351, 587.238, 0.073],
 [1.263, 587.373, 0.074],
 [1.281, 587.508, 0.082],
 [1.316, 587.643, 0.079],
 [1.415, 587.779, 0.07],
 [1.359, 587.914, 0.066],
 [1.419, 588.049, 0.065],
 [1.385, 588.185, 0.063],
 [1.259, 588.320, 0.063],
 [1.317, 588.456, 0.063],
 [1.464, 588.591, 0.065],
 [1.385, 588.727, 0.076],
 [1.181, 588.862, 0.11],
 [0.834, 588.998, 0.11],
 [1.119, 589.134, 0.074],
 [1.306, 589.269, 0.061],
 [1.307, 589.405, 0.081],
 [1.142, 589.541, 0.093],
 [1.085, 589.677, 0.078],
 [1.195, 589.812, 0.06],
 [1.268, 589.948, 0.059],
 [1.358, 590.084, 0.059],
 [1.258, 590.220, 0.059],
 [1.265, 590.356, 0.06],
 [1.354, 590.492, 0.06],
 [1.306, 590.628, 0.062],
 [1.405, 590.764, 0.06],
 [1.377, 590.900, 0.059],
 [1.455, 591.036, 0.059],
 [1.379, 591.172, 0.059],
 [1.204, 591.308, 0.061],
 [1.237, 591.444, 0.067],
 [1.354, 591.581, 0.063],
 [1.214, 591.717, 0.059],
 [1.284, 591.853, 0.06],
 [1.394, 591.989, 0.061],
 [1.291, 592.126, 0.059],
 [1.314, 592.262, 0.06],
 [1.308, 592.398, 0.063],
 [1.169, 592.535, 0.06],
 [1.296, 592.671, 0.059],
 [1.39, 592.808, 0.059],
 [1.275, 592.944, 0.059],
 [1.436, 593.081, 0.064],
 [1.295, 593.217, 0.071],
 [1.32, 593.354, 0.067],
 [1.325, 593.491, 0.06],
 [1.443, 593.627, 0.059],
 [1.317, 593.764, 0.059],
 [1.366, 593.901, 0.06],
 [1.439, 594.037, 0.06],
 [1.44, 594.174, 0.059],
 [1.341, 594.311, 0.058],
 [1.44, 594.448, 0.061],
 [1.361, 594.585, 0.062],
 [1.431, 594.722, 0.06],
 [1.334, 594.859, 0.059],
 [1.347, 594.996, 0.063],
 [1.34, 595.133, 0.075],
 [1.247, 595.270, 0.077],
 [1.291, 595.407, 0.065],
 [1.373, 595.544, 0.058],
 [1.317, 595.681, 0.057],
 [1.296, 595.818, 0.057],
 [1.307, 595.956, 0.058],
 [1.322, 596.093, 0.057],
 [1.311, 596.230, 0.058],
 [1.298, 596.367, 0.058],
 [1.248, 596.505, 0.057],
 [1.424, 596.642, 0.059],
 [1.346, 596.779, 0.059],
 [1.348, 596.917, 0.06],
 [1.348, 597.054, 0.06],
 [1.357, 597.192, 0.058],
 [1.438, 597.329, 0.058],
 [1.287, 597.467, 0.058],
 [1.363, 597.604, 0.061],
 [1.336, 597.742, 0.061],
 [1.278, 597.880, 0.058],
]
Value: 0.565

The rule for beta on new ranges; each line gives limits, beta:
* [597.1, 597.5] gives 0.546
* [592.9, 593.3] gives 0.535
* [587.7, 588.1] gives 0.558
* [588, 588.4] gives 0.539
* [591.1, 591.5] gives 0.511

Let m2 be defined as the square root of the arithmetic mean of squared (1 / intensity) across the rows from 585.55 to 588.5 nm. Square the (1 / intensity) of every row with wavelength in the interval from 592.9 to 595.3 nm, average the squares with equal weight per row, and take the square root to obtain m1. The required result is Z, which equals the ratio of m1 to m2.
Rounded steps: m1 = 0.737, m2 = 0.755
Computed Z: 0.98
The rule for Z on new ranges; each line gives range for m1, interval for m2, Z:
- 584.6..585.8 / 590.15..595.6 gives 0.98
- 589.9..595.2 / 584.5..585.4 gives 1.02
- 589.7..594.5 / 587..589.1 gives 0.96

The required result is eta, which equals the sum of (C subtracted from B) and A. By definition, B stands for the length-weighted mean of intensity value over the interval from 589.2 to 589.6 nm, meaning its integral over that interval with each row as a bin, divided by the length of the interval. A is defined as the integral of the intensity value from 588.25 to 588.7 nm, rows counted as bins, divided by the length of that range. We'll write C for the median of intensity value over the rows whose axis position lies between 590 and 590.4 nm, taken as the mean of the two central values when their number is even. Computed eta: 1.34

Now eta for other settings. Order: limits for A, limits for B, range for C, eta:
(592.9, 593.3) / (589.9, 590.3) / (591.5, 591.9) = 1.35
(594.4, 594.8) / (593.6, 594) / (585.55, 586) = 1.46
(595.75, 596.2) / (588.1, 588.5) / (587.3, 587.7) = 1.35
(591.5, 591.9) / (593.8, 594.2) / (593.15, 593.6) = 1.37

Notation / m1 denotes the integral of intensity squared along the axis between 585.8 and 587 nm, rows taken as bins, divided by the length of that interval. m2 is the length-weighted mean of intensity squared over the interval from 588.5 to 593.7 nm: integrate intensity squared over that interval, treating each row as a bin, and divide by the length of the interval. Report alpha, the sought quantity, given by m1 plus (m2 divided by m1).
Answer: 2.70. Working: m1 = 1.735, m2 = 1.68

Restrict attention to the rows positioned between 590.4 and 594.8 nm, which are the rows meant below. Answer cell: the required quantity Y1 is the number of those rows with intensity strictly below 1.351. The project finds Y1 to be 16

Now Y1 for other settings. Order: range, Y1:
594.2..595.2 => 4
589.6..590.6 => 5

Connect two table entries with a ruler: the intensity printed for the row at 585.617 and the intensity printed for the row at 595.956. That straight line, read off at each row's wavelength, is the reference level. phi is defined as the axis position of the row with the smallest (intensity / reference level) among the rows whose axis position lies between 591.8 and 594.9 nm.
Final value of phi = 592.535 nm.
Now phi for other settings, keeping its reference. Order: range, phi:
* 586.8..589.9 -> 588.998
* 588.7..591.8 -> 588.998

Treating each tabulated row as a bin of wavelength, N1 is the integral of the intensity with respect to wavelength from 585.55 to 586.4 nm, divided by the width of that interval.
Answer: 1.30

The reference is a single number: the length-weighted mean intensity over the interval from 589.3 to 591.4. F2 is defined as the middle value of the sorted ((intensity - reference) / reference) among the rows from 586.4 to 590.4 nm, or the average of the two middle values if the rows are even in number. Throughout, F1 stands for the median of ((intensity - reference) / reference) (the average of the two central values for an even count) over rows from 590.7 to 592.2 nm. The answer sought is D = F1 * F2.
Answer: 0.0008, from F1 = 0.049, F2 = 0.016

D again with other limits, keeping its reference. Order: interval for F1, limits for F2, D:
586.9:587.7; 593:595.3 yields 0.0011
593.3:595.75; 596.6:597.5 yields 0.0019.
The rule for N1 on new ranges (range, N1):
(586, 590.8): 1.29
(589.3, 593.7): 1.30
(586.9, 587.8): 1.33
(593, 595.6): 1.36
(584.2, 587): 1.34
